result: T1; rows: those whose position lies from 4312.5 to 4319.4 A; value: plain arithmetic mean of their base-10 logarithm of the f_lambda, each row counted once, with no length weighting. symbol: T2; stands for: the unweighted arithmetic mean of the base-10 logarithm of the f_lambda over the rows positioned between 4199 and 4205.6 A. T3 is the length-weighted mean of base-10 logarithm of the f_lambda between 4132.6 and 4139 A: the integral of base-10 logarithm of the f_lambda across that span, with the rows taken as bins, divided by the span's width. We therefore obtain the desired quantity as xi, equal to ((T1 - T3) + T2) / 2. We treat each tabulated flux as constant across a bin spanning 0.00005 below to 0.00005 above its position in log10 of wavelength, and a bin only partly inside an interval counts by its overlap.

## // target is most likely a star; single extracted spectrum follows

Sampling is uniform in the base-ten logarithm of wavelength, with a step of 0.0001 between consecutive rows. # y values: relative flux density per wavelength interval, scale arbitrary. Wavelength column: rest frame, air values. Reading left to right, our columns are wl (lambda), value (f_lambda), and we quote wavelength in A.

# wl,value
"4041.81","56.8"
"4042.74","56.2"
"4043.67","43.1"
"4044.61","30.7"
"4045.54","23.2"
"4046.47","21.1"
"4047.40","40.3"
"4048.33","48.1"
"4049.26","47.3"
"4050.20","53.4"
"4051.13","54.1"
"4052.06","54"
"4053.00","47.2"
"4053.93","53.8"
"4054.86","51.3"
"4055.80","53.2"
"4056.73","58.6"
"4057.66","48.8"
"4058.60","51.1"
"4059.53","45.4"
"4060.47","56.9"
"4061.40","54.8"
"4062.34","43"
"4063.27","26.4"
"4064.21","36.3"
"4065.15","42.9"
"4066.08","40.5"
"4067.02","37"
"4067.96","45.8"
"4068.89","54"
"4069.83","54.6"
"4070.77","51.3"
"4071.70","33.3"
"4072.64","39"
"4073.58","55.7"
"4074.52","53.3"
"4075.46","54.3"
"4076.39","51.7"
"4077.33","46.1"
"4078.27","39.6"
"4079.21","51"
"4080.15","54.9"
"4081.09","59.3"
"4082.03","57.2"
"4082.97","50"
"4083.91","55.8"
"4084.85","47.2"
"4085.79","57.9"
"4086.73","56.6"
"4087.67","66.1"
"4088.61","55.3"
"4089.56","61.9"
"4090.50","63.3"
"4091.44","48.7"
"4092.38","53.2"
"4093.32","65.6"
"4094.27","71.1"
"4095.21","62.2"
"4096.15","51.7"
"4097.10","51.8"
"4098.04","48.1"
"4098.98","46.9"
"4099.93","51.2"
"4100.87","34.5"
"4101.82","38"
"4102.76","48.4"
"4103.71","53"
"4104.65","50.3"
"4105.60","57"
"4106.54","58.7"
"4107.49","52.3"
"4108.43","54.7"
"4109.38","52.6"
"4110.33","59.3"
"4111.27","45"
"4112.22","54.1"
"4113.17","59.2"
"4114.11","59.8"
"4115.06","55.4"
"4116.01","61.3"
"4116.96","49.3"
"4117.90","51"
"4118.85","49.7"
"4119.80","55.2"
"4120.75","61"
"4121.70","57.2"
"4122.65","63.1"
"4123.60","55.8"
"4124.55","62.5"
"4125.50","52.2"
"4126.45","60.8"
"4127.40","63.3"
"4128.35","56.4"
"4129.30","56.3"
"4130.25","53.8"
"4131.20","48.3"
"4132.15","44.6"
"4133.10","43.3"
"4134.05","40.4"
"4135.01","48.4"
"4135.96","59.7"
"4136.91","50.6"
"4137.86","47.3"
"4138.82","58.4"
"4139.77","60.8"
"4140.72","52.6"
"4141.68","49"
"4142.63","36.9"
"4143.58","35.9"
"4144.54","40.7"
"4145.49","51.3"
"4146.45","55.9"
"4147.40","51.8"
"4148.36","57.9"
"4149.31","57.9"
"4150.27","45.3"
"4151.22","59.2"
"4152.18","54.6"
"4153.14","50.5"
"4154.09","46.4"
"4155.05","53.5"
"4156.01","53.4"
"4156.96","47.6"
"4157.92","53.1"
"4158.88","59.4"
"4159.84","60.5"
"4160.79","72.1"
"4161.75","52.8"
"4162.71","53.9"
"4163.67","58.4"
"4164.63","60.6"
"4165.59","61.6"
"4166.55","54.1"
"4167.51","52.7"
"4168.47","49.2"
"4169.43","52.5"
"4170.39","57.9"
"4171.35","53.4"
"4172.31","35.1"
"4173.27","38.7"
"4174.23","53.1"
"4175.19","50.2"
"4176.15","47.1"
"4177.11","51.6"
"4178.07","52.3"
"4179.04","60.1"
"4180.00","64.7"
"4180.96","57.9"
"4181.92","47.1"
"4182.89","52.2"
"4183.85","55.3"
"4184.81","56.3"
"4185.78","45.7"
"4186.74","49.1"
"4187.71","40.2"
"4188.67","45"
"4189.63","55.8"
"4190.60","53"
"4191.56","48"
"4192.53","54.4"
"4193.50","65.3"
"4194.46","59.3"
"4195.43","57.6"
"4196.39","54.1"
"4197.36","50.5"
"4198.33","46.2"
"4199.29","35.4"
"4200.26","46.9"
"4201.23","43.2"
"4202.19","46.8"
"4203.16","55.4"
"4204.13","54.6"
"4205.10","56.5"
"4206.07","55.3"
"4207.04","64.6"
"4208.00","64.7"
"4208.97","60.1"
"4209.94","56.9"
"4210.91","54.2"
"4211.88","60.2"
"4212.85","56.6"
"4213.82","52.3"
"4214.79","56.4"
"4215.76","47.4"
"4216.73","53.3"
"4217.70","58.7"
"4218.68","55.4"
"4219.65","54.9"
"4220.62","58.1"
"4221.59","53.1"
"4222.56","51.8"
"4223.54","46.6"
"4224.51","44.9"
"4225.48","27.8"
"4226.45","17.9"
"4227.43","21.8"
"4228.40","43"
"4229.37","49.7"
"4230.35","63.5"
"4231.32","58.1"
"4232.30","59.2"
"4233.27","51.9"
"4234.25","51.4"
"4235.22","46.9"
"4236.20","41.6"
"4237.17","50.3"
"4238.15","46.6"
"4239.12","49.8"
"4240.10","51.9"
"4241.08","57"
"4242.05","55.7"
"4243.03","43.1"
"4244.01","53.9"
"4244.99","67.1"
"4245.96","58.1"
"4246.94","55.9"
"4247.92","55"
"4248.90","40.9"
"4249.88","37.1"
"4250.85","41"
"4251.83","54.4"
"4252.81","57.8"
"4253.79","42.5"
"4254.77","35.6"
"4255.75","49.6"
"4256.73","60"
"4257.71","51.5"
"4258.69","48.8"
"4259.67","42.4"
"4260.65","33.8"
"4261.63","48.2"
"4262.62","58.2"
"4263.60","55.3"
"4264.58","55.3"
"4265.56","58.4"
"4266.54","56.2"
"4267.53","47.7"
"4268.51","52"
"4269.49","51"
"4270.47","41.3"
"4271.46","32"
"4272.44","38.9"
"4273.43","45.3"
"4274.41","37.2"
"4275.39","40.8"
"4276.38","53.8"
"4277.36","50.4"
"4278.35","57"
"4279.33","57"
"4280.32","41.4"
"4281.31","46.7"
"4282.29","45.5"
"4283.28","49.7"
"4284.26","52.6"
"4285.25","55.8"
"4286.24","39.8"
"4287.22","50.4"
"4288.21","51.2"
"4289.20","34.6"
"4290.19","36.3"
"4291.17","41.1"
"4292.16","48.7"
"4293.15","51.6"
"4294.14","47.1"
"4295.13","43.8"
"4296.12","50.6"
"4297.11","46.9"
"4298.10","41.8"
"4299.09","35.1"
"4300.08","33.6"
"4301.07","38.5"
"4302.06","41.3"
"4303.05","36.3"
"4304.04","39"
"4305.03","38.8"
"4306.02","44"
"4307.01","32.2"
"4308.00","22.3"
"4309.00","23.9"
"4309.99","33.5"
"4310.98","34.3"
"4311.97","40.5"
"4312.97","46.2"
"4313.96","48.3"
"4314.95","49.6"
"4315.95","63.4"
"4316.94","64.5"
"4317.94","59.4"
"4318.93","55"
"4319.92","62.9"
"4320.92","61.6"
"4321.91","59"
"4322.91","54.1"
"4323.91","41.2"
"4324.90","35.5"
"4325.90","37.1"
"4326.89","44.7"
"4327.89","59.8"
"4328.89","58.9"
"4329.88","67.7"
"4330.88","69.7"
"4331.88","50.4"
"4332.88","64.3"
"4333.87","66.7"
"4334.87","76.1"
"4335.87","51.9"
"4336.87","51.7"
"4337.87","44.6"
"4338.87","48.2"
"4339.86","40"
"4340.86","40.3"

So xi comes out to 0.865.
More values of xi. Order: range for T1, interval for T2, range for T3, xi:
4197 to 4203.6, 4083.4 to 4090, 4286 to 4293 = 0.891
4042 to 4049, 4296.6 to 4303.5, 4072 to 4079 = 0.730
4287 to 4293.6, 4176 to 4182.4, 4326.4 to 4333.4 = 0.805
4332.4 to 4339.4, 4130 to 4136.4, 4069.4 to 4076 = 0.876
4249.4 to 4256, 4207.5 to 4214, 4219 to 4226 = 0.869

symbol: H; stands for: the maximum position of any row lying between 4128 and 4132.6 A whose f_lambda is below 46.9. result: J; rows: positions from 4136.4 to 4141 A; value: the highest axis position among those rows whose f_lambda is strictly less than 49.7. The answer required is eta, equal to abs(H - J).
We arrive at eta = 5.7 A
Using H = 4132.15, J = 4137.86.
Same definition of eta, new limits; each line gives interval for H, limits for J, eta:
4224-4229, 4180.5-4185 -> 46.5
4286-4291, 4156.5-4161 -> 133.2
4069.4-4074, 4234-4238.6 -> 165.5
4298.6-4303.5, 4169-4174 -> 129.8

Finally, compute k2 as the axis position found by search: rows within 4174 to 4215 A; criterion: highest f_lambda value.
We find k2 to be 4193.50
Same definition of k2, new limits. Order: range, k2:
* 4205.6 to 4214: 4208.00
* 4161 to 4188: 4180.00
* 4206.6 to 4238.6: 4208.00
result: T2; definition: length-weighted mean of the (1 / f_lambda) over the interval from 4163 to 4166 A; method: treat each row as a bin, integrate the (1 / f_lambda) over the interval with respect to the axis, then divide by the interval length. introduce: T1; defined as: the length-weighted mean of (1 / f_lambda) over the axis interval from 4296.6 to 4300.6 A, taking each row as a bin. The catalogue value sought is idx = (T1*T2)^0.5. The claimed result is 0.0208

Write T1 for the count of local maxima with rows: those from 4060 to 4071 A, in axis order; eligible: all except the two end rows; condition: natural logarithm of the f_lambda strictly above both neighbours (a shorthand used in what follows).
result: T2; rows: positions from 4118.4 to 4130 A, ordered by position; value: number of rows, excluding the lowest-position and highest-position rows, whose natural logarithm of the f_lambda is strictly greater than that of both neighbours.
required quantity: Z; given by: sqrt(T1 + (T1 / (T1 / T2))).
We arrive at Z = 2.4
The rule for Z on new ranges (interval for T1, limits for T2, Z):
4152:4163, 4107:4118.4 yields 2.4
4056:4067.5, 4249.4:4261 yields 2.2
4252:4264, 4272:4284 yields 2.2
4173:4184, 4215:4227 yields 2.0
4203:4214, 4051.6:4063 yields 2.6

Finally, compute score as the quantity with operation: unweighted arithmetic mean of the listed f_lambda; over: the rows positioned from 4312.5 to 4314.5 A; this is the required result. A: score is 47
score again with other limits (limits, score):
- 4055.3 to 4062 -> 53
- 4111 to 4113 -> 50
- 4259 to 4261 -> 38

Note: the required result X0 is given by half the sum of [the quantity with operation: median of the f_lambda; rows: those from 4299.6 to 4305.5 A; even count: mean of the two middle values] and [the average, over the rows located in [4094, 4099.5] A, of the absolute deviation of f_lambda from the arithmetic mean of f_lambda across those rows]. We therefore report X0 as 23.1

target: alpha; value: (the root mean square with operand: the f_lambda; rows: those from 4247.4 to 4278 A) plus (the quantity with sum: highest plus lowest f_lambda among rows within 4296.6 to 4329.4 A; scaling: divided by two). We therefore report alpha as 92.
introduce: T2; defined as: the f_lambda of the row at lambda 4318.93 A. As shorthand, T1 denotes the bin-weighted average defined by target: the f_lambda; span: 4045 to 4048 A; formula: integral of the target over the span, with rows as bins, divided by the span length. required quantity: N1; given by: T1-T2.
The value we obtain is -26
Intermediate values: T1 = 29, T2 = 55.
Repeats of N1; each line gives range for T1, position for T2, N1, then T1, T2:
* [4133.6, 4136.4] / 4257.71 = -2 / 49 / 51.5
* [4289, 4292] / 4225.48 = 11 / 39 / 27.8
